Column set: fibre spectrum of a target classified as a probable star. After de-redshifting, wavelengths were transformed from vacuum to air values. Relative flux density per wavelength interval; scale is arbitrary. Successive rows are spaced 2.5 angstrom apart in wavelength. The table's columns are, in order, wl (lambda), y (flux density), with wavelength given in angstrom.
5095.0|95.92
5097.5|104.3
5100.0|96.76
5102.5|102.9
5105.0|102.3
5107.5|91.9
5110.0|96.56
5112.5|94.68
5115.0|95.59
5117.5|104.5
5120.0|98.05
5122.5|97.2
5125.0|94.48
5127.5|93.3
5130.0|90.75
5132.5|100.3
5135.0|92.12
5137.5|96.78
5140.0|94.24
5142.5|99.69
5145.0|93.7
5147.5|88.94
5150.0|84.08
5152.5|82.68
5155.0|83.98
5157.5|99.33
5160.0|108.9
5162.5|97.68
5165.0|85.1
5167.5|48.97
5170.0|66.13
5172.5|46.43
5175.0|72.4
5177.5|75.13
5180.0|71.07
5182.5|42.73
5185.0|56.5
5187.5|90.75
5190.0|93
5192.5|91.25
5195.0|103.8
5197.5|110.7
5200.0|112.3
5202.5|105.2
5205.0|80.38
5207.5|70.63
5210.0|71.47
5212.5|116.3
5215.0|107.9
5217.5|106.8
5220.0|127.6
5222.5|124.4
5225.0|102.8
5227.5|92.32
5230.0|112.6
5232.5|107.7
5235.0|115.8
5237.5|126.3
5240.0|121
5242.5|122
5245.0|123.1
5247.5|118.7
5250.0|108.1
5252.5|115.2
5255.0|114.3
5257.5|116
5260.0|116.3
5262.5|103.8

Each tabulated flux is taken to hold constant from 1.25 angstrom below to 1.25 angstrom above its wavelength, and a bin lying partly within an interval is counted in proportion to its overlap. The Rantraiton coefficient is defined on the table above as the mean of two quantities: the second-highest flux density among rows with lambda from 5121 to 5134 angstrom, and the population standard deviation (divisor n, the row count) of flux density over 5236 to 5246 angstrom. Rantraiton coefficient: 50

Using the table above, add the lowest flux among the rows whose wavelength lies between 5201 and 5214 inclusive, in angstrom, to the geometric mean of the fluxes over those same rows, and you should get 158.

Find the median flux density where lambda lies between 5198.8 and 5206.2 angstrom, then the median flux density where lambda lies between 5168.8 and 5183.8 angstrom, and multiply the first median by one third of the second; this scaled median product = 2406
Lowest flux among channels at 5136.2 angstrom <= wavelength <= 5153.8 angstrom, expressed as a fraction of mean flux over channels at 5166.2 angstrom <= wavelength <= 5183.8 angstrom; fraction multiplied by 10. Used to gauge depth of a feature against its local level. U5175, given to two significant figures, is 14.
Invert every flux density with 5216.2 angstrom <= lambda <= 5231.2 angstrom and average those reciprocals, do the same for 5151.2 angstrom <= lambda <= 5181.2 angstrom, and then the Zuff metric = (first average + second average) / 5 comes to 0.0045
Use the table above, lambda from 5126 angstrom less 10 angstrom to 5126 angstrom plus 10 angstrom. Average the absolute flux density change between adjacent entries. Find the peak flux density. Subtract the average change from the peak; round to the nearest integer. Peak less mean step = 100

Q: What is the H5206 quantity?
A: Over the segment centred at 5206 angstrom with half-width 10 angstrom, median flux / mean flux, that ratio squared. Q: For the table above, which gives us 1.21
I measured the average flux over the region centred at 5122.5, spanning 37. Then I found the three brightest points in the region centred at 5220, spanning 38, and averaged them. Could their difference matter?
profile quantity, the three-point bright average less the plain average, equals 30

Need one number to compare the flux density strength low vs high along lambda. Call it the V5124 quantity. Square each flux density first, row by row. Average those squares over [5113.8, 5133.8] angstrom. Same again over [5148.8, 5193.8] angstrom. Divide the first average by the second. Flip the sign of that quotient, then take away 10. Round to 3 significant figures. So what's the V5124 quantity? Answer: -11.5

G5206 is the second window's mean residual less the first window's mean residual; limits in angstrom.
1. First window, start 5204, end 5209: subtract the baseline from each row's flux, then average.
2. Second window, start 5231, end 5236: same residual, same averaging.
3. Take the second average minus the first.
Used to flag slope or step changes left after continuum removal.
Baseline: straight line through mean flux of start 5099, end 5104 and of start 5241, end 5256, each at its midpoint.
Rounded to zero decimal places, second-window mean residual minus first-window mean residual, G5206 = 33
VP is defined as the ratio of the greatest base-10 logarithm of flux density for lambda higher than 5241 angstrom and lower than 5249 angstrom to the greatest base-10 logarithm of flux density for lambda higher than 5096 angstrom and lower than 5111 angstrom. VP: 1.04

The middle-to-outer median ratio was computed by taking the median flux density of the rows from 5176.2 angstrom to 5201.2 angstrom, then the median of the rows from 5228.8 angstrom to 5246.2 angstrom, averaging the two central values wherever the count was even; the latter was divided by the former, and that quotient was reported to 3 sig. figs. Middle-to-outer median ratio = 1.33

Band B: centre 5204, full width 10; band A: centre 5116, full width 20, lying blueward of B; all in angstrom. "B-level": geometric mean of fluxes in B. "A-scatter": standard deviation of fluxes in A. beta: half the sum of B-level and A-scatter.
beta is 47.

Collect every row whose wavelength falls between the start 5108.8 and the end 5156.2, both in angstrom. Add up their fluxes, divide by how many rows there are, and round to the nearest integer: 94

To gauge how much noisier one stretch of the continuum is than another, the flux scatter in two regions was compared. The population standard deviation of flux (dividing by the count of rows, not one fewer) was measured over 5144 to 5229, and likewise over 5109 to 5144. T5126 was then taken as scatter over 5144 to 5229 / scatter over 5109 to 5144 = 6.1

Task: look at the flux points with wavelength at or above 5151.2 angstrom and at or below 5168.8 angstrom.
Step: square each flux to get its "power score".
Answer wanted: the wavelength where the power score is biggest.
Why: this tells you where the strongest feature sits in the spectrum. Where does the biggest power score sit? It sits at 5160.0 angstrom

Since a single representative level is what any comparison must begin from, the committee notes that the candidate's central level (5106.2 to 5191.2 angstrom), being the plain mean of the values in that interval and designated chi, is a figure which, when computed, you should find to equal 86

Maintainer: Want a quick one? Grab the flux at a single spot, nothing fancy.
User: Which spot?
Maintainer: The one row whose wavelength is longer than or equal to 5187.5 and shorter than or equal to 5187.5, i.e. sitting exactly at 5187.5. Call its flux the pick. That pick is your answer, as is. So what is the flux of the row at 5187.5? 90.75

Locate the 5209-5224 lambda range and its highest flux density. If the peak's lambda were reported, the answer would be 5220.0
